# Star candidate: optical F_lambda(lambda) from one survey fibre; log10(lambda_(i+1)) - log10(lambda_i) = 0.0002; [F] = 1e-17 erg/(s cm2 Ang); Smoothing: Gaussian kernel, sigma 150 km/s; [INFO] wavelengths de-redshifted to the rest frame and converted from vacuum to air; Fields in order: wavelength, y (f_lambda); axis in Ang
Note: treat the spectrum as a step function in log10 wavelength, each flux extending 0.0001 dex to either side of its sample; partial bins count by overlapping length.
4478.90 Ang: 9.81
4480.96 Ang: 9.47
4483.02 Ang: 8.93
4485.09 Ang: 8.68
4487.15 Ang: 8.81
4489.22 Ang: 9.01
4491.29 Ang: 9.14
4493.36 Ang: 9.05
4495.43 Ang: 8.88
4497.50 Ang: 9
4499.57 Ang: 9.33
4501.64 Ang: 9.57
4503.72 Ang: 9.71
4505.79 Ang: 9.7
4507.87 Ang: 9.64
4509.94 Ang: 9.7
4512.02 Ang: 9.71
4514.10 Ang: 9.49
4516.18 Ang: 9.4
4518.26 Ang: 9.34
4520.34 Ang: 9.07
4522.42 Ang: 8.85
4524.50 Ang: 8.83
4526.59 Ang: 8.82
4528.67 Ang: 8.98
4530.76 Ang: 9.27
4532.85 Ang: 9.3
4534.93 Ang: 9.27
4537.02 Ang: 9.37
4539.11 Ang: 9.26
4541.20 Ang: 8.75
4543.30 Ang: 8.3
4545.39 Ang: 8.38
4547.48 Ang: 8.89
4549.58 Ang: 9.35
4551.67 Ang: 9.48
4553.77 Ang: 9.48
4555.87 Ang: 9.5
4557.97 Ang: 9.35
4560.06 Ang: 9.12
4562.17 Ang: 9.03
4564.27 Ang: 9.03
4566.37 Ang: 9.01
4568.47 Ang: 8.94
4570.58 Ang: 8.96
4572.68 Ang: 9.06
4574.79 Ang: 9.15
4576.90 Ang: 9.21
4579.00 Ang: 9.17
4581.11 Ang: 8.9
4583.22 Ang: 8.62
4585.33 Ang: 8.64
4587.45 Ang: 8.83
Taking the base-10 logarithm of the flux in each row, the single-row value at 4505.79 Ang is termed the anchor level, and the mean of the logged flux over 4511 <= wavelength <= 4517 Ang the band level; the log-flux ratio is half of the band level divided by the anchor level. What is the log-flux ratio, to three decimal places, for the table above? 0.496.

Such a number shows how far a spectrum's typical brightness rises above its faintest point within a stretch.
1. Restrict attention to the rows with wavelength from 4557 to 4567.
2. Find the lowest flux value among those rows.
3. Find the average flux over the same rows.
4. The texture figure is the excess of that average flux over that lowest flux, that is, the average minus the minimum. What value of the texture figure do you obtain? 0.10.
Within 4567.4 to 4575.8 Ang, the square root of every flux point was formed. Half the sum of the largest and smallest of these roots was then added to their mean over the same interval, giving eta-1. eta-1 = 6.01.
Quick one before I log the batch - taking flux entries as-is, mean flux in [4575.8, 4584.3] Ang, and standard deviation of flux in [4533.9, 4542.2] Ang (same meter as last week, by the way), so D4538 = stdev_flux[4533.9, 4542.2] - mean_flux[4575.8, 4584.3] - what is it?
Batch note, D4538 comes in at -8.7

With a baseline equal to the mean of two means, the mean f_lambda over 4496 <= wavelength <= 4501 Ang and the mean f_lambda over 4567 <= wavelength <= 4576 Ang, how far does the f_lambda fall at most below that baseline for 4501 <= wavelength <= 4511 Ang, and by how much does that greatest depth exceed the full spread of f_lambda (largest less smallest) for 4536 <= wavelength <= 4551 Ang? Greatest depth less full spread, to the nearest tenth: -1.5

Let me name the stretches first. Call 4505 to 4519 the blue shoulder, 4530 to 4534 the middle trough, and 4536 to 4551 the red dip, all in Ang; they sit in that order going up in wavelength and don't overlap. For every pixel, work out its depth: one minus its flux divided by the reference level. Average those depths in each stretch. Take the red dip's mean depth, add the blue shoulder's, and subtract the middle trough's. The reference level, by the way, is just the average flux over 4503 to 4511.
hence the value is 0.05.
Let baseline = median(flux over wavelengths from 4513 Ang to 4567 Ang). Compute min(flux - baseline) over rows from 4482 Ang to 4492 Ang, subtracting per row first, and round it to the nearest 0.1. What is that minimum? -0.5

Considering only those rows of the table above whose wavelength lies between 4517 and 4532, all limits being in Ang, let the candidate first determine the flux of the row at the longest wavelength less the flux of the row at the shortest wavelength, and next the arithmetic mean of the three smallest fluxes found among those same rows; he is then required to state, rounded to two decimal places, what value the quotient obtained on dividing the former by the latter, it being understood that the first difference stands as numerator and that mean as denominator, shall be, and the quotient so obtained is -0.01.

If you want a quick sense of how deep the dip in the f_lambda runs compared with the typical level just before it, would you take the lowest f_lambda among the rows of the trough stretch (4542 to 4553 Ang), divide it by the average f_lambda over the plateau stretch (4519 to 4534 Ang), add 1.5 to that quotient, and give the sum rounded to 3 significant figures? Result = 2.42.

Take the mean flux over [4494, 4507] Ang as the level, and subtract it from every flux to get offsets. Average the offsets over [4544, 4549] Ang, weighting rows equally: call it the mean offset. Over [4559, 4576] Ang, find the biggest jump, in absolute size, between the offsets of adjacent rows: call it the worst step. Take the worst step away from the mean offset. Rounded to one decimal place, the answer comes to -0.8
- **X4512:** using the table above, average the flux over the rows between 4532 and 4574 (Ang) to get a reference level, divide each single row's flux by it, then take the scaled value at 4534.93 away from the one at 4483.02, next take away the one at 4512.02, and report -1.11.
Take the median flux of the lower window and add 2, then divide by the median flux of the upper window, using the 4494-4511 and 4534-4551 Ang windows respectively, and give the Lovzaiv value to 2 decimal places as 1.28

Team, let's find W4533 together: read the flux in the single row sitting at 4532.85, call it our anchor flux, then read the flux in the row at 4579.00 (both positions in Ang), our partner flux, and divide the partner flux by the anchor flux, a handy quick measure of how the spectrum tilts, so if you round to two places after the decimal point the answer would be 0.99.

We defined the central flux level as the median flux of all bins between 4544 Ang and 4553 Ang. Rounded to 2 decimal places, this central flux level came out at 9.12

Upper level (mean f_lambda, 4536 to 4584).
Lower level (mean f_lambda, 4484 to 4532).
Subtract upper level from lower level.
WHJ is 0.16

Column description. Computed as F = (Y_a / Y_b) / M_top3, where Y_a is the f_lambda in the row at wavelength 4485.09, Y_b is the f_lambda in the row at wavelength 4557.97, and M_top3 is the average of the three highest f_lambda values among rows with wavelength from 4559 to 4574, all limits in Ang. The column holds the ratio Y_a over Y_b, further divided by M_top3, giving 0.102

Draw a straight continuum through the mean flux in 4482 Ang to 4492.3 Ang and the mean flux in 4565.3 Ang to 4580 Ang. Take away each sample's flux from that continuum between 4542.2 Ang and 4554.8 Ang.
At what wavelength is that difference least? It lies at 4551.67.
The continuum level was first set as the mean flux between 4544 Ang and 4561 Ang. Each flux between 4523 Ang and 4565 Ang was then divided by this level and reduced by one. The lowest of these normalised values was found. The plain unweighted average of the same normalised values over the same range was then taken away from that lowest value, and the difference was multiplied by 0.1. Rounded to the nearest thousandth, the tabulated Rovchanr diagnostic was -0.009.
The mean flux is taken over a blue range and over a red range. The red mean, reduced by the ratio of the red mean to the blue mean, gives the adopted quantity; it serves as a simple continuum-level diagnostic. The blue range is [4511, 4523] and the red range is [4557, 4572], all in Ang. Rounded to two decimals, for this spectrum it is 8.09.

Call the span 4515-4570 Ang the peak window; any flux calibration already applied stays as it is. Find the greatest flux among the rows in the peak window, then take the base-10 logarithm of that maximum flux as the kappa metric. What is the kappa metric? 0.978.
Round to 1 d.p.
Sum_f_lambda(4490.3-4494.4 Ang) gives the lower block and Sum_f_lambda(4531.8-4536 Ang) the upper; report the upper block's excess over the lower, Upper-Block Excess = 0.4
